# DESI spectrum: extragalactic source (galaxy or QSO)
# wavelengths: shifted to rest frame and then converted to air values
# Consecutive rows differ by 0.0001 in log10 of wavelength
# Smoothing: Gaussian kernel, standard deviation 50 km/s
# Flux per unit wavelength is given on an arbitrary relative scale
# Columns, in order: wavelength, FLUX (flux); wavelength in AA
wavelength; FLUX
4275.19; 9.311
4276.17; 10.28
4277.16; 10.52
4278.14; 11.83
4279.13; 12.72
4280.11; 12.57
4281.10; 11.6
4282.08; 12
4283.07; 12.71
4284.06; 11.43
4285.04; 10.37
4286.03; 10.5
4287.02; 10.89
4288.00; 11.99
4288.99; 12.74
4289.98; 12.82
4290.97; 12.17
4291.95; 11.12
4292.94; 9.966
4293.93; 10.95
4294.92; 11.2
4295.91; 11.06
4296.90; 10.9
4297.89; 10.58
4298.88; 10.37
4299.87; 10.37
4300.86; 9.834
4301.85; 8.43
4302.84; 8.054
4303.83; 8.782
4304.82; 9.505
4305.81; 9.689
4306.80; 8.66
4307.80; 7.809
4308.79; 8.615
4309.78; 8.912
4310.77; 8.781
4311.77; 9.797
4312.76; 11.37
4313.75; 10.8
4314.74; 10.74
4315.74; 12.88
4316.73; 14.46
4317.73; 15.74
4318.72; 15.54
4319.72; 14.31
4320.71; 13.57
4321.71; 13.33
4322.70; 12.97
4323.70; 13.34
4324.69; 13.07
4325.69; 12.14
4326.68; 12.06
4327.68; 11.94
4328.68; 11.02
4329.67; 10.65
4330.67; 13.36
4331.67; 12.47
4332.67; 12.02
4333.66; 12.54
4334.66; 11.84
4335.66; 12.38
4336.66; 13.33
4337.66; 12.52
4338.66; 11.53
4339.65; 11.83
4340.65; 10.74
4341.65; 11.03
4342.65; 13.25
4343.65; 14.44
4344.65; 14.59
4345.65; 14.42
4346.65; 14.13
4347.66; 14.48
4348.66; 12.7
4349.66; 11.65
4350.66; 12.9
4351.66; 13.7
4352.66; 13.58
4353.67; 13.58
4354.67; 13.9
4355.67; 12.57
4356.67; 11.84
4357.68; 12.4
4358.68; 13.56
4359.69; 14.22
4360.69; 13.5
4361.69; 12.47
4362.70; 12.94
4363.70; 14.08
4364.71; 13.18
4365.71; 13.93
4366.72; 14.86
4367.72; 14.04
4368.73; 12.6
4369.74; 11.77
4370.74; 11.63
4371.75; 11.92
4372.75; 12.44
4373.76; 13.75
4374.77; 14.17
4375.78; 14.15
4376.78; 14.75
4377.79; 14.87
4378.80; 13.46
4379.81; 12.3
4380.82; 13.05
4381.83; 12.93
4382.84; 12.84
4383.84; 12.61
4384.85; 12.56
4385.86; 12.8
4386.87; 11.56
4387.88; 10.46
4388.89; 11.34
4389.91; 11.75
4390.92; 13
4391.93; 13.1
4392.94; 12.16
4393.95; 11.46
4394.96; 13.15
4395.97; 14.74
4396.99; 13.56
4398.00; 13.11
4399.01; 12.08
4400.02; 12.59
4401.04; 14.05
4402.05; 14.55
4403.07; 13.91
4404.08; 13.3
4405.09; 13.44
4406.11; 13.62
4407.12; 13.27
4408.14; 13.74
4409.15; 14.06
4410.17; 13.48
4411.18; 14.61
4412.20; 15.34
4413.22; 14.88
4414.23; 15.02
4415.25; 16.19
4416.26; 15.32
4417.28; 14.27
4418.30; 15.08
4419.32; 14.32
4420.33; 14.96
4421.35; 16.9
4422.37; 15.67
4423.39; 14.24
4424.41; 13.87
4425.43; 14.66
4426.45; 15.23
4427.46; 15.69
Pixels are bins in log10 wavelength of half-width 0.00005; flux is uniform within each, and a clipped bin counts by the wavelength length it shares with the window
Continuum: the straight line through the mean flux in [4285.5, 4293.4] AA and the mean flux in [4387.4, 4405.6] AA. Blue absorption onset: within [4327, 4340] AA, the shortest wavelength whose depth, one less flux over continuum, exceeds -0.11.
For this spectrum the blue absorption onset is 4327.68 AA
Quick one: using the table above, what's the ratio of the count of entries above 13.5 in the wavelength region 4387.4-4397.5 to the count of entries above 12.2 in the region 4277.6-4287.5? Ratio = 0.7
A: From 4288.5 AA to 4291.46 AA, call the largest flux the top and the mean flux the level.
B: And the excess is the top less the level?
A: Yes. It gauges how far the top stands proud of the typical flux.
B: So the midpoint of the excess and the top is 6.5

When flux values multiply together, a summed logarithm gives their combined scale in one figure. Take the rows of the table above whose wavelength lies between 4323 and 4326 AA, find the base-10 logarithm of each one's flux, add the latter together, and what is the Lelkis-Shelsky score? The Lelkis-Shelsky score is 3.33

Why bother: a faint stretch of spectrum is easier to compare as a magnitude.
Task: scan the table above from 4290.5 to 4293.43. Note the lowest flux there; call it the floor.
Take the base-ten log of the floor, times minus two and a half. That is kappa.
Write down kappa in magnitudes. -2.50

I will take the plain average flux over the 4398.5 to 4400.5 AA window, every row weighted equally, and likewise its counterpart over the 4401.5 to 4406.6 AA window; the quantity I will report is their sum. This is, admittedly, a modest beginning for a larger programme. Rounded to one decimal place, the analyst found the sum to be 26.1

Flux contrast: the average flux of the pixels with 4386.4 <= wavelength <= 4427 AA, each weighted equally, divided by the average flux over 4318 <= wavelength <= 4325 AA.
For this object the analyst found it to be 1.00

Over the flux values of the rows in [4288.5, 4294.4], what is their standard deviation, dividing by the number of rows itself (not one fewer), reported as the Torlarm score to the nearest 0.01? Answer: 1.04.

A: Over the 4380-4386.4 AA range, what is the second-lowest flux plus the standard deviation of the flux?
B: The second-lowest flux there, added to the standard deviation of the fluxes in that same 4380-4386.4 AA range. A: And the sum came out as 12.8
